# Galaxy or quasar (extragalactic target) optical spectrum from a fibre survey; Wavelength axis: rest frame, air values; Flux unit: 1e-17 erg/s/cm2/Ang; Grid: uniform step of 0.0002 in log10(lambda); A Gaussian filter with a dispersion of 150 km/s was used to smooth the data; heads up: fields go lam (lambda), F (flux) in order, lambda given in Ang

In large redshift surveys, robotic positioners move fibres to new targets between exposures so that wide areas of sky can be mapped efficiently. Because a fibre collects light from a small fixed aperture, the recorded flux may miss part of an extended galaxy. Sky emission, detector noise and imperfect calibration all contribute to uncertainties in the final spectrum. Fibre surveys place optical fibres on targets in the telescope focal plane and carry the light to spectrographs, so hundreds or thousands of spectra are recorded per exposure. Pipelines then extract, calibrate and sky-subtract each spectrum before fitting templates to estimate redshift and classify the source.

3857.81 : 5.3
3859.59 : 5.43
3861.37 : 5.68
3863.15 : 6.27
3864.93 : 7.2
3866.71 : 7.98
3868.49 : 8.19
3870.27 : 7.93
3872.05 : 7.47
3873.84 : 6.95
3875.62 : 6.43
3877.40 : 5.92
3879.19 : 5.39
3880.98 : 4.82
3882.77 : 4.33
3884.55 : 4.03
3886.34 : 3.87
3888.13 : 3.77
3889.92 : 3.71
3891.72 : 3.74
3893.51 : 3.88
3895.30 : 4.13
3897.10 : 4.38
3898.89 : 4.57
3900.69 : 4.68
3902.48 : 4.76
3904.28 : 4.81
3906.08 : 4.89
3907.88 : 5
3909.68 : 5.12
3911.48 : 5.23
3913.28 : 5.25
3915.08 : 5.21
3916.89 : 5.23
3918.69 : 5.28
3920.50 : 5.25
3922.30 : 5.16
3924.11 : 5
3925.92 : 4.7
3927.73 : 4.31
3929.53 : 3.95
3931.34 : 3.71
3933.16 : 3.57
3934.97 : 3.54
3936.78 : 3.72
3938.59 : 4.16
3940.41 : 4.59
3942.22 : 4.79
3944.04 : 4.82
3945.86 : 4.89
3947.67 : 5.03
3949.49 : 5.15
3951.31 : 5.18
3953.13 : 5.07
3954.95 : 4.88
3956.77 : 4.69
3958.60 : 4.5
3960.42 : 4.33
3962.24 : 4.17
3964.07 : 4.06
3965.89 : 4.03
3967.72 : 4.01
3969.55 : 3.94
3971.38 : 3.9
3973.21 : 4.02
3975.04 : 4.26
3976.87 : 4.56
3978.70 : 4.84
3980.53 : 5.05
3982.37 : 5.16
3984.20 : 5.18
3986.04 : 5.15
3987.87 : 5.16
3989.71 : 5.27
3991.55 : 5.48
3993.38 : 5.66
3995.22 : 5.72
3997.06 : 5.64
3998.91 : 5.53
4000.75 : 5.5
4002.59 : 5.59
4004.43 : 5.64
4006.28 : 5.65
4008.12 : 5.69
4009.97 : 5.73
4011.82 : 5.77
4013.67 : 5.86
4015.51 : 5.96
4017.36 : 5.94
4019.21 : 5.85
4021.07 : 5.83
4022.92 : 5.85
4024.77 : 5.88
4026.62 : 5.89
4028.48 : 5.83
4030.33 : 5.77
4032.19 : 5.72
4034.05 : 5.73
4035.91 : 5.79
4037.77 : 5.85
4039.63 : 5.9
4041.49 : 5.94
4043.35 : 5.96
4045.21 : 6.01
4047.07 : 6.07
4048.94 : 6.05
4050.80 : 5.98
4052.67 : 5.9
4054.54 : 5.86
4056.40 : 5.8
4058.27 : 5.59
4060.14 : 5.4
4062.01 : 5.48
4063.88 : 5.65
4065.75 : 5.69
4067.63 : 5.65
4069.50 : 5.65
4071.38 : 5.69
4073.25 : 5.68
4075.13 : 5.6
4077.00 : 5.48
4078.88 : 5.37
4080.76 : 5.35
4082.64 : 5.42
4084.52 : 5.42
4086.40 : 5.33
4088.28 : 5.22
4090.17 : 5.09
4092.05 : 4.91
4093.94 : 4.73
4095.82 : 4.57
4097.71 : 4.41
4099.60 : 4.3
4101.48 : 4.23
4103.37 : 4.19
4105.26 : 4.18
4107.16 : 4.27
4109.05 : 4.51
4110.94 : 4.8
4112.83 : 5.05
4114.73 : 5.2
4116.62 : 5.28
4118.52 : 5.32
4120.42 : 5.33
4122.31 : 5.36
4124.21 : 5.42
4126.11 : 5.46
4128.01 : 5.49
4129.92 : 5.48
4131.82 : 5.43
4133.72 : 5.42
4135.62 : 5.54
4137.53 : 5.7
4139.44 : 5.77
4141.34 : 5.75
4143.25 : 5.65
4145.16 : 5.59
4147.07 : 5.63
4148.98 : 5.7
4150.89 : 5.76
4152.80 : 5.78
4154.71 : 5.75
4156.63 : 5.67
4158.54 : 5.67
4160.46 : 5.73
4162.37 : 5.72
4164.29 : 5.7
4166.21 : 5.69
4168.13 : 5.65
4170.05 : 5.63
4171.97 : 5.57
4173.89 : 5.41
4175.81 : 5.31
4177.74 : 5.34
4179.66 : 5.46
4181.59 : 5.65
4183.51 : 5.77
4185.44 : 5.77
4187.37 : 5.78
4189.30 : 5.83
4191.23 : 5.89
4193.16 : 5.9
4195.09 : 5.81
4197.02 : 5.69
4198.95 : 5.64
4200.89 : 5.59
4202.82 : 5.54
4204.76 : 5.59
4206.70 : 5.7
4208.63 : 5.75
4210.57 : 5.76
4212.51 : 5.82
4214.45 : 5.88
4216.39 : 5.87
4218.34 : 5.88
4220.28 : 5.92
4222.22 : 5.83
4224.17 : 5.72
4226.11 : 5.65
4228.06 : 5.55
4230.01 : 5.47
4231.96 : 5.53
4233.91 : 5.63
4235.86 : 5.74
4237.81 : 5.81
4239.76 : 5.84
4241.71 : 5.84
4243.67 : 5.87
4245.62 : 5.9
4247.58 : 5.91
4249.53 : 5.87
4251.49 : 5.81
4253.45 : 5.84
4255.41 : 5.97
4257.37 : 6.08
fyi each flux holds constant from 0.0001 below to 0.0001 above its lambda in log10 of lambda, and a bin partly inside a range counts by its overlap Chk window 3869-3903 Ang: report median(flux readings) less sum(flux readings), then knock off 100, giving -190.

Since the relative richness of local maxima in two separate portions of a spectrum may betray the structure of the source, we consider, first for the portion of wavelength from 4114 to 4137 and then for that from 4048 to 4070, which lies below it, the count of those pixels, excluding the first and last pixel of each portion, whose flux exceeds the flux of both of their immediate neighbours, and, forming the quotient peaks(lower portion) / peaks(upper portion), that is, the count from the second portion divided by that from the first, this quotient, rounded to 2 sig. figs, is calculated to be 1.0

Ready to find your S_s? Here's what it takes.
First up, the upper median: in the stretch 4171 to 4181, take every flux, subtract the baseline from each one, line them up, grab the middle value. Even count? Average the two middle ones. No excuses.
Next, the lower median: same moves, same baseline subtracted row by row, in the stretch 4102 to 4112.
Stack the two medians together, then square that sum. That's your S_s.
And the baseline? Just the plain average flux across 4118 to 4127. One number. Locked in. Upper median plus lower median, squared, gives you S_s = 1.2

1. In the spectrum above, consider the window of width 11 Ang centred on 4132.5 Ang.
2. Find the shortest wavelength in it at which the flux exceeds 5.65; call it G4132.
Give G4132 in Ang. 4137.53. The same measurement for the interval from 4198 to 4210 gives 4206.70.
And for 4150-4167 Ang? 4150.89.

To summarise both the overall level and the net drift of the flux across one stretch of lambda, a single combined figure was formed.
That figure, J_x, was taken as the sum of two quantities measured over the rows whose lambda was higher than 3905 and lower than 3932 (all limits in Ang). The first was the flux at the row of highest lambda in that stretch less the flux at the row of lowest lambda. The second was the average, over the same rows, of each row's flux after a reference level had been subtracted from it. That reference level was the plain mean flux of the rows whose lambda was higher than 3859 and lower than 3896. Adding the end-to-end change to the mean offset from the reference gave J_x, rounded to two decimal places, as -1.87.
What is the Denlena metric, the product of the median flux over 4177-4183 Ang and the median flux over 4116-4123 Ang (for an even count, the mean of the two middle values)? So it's 29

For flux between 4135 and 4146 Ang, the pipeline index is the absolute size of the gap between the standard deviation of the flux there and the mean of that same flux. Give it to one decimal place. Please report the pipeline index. 5.6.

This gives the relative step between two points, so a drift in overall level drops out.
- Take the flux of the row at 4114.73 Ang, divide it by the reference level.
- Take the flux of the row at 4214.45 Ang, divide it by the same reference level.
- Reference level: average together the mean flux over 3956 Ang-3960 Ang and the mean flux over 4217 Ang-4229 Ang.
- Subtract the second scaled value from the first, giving -0.13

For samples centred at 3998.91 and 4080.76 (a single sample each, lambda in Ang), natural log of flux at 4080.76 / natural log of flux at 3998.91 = 0.98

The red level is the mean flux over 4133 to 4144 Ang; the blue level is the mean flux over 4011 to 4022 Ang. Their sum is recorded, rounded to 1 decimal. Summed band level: 11.5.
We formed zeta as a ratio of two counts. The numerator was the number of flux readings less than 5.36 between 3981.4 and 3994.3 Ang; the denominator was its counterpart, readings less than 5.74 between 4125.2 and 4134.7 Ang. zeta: 1.0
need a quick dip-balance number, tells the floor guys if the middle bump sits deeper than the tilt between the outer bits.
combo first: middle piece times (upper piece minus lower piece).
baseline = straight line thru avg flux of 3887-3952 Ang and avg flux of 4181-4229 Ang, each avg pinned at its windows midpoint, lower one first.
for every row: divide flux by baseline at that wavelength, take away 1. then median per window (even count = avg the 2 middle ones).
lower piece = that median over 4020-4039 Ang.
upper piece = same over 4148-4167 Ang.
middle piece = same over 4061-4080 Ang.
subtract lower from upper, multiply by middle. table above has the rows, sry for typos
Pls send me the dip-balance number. -0.011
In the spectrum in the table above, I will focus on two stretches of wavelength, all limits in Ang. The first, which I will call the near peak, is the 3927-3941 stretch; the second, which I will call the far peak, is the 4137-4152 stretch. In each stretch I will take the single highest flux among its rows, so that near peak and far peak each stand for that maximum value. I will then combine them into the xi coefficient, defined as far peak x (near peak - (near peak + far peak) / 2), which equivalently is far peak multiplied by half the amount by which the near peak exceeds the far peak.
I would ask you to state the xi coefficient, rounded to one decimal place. -3.4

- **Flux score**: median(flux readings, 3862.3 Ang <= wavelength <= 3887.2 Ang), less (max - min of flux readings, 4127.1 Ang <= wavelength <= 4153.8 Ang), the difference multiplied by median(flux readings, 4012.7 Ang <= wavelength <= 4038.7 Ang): 35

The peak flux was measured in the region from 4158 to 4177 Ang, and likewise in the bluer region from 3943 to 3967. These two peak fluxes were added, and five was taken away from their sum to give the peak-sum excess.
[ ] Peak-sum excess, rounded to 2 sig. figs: 5.9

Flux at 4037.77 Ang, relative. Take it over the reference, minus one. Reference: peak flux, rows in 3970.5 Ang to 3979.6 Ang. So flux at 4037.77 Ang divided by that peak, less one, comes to 0.209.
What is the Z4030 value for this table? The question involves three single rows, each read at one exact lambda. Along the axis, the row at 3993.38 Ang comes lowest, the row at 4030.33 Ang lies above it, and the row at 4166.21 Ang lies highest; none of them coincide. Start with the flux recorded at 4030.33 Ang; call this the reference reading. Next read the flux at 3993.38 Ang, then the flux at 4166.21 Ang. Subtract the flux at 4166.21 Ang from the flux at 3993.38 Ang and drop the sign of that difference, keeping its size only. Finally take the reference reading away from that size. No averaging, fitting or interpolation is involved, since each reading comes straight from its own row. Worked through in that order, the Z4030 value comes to -5.7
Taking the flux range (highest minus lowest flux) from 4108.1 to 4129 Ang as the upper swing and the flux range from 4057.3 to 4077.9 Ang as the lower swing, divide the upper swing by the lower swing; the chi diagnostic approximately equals 3.4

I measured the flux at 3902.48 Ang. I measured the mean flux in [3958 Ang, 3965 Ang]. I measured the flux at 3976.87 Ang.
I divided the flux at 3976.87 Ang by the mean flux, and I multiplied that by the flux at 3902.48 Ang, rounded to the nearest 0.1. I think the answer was 5.1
